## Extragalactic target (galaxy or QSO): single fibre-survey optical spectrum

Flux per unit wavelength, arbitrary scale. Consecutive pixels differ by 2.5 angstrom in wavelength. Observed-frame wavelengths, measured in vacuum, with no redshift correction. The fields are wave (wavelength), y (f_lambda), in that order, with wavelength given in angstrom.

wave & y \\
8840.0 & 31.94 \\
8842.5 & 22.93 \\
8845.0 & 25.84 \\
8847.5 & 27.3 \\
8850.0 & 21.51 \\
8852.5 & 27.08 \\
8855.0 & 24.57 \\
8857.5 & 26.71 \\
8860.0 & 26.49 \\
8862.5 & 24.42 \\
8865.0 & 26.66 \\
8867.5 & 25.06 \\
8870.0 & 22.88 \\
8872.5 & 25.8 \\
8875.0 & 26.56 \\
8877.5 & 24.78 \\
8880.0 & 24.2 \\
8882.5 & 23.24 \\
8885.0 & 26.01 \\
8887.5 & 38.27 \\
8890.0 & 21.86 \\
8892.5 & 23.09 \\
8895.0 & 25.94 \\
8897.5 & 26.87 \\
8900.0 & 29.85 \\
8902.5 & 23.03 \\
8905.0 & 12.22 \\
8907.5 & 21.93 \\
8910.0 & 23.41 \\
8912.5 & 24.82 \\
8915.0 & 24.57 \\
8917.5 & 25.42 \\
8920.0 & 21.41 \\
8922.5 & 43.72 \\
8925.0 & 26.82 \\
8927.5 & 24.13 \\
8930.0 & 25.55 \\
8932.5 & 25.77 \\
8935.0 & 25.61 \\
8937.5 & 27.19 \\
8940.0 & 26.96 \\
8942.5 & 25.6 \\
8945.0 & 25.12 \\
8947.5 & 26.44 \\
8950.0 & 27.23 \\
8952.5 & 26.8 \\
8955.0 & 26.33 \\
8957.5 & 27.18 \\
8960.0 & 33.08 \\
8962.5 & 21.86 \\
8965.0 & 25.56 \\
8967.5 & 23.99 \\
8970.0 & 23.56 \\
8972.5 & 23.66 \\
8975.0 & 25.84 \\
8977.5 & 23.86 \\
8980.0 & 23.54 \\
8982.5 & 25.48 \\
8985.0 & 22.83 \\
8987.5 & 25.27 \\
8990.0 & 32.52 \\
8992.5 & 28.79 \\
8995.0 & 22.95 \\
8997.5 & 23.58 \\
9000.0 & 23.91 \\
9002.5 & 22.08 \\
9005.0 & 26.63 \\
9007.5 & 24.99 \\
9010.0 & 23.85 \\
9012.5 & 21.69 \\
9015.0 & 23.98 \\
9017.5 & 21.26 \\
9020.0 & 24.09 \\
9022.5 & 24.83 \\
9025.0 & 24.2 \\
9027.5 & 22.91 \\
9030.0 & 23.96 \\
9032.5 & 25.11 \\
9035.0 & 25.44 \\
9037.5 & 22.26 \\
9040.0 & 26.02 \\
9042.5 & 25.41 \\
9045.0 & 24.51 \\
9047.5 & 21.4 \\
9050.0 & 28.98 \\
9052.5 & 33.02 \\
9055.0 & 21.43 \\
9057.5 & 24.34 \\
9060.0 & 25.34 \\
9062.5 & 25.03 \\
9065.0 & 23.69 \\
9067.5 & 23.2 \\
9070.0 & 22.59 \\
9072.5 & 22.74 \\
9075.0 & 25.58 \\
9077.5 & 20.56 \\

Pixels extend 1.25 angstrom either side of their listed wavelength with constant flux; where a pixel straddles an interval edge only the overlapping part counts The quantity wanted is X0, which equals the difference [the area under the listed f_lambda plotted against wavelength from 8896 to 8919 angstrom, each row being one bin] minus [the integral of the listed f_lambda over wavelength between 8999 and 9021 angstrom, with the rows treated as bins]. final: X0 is 23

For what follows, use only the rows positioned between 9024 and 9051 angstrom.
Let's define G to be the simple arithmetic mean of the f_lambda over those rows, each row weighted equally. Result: 24.6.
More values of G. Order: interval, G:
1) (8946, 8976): 26.0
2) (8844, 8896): 25.6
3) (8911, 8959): 26.7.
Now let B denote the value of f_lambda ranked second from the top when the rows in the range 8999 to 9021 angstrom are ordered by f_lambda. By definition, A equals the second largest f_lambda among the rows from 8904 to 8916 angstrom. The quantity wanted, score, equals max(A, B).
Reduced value 25.0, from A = 24.57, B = 24.99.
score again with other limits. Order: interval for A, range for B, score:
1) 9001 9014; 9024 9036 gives 25.1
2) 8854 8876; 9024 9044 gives 26.7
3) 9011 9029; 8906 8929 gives 26.8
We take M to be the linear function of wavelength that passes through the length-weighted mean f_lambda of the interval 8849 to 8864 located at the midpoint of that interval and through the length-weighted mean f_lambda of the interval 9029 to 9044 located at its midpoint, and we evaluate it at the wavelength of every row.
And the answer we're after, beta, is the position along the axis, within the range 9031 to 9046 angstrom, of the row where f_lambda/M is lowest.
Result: 9037.5 angstrom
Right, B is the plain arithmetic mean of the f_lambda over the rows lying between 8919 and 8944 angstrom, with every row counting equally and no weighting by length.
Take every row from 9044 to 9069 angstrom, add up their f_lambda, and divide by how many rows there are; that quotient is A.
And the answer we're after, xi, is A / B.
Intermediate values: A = 25.09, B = 27.3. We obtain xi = 0.92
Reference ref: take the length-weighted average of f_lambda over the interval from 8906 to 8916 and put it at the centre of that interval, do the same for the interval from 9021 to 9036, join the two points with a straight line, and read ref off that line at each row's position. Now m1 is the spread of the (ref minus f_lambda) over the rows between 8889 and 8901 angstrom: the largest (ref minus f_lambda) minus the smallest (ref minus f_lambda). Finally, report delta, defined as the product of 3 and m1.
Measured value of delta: 24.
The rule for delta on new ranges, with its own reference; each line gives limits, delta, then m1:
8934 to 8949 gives 6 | 2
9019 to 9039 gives 10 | 3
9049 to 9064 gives 35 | 12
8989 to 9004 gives 32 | 11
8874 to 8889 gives 45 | 15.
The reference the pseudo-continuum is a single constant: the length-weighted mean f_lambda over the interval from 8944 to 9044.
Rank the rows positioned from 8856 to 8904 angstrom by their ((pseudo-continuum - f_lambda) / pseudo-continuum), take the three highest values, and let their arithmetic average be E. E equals 0.09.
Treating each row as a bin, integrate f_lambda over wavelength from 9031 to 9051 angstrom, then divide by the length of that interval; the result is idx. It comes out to 24.8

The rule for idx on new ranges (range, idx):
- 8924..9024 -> 25.3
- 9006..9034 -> 23.8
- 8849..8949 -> 25.6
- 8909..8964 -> 26.6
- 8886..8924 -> 25.8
